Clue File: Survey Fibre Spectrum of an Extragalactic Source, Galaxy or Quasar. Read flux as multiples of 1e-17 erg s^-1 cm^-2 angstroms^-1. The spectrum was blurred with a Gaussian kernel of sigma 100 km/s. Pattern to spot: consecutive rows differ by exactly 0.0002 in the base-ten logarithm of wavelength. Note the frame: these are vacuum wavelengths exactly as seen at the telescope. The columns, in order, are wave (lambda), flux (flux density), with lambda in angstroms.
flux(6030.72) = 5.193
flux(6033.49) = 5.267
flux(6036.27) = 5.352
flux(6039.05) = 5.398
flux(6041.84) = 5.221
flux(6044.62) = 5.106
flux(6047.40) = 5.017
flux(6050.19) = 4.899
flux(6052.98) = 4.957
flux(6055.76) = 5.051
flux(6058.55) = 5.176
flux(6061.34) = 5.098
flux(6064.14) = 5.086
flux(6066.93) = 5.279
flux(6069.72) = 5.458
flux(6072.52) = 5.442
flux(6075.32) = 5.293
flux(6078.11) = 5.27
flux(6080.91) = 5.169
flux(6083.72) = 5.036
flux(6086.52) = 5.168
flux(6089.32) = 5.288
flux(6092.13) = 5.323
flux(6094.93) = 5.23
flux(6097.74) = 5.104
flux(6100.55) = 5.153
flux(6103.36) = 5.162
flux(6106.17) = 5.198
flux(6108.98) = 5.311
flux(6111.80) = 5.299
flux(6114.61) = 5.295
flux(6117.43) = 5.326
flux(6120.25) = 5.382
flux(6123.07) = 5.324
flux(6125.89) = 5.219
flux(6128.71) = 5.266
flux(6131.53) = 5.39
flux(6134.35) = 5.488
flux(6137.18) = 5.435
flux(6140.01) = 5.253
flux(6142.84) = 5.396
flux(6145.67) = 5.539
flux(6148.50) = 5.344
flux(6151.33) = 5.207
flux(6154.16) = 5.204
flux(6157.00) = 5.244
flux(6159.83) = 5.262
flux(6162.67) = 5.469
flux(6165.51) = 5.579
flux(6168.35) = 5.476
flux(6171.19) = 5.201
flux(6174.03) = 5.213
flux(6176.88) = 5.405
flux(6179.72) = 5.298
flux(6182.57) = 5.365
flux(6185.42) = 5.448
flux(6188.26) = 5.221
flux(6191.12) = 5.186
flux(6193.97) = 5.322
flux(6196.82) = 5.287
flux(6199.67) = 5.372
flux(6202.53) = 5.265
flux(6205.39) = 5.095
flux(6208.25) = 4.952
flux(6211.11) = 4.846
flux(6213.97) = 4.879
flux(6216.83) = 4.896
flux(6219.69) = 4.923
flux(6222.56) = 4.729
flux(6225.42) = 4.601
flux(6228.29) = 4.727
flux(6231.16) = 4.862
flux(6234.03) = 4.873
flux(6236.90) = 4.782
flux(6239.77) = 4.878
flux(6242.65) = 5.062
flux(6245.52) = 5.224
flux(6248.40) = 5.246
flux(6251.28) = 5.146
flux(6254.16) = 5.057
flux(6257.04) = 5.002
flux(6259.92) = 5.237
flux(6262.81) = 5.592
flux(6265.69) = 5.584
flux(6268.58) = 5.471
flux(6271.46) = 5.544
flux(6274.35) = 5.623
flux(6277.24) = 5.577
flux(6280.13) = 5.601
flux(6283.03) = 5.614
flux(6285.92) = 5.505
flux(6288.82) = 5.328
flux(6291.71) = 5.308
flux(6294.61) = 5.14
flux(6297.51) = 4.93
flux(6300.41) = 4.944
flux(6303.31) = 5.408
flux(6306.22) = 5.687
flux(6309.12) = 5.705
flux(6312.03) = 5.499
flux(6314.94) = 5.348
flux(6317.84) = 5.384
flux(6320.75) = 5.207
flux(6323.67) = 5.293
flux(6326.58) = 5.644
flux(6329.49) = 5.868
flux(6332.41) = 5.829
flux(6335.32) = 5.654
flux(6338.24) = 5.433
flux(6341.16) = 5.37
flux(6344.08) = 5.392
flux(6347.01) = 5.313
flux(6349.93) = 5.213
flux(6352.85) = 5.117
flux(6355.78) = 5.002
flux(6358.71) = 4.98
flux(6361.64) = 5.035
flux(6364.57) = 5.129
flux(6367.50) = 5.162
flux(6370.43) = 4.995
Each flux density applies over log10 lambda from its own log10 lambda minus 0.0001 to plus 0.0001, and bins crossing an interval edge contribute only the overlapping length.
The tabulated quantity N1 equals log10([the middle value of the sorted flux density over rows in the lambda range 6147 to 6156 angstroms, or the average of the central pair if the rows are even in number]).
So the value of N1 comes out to 0.717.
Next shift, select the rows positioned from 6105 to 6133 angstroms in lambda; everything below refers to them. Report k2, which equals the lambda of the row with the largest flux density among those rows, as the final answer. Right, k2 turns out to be 6131.53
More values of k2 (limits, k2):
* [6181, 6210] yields 6185.42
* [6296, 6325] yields 6309.12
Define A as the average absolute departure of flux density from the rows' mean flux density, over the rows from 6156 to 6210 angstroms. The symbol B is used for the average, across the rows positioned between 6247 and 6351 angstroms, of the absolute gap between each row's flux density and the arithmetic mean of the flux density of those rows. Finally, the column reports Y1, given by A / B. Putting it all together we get 0.6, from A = 0.111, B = 0.19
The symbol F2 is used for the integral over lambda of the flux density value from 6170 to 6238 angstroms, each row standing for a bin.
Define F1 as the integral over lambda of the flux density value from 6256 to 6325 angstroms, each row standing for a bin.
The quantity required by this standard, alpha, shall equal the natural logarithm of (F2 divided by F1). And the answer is -0.077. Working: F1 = 373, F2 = 345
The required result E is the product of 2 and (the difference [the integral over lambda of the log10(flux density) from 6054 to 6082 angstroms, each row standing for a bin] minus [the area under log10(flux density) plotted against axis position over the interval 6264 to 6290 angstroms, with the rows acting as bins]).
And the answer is 2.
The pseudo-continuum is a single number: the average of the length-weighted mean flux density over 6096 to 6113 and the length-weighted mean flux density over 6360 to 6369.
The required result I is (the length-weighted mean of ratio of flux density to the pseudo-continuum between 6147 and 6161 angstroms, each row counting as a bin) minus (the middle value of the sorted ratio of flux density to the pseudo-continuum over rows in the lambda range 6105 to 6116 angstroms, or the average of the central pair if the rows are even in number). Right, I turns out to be -0.008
